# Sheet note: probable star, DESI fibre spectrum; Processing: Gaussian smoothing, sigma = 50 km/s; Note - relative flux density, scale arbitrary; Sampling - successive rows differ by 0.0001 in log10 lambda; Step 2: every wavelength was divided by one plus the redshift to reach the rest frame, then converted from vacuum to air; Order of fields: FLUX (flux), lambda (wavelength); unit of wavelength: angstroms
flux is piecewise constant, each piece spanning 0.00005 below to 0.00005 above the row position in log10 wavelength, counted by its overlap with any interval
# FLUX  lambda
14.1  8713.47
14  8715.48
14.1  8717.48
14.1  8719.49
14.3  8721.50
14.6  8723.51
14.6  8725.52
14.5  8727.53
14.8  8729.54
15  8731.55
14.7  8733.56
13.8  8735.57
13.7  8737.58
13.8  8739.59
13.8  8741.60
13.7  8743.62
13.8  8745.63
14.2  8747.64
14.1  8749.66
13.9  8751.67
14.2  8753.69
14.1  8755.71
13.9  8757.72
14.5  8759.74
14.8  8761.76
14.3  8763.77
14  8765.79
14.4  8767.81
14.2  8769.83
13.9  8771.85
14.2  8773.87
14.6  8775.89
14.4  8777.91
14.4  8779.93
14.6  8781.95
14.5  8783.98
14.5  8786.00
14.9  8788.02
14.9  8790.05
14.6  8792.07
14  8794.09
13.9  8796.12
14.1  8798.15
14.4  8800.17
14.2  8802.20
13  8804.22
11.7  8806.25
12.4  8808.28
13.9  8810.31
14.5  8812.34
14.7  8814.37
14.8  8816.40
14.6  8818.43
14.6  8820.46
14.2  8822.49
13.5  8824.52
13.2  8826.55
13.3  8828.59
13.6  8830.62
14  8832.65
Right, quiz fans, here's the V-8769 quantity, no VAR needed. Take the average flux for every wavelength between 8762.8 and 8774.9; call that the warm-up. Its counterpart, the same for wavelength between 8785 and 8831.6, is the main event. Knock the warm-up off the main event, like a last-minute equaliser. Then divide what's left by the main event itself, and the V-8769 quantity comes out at -0.013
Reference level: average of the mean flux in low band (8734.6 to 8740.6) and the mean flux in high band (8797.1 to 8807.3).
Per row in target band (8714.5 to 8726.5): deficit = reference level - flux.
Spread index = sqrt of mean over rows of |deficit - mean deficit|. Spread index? 0.465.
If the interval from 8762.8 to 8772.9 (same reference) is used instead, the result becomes 0.410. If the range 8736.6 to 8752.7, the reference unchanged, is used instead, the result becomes 0.379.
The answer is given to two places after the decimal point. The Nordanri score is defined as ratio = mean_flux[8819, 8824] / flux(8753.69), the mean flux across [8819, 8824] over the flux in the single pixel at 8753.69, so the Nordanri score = 1.01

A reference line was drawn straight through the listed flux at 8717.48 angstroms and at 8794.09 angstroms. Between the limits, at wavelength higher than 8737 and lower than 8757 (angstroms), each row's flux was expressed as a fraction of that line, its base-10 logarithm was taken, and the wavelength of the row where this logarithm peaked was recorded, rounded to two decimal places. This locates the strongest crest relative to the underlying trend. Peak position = 8753.69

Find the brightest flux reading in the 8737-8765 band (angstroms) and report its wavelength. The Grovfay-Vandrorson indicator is 8761.76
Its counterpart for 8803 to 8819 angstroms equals 8816.40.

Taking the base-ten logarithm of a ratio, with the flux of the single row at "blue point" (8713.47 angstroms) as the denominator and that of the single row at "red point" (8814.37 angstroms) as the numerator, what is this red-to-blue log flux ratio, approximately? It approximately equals 0.018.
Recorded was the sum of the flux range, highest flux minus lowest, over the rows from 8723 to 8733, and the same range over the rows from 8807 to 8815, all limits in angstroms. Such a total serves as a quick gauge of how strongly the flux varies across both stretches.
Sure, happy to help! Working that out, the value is 2.8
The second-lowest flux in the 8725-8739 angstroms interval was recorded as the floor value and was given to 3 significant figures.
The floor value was 13.8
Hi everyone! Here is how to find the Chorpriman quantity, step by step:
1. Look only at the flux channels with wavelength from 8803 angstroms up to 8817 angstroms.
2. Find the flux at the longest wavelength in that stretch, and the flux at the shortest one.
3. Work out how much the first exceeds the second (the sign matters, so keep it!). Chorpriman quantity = 1.8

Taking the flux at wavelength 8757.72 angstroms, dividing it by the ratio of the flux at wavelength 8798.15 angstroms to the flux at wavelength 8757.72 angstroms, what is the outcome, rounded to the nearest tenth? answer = 13.7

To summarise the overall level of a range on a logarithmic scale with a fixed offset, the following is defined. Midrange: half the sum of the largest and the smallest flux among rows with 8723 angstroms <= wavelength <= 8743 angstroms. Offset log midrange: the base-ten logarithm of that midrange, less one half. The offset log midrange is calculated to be 0.657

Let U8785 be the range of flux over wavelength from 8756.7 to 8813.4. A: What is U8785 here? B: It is 3.2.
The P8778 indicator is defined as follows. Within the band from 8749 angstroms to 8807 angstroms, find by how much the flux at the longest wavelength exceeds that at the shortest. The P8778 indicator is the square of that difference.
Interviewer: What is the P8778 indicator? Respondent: 5.8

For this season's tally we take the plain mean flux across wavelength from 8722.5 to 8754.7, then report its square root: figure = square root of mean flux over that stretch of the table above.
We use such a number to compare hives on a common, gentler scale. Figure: 3.77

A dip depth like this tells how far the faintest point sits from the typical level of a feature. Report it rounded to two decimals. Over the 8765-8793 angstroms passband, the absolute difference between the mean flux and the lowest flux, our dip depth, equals 0.54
